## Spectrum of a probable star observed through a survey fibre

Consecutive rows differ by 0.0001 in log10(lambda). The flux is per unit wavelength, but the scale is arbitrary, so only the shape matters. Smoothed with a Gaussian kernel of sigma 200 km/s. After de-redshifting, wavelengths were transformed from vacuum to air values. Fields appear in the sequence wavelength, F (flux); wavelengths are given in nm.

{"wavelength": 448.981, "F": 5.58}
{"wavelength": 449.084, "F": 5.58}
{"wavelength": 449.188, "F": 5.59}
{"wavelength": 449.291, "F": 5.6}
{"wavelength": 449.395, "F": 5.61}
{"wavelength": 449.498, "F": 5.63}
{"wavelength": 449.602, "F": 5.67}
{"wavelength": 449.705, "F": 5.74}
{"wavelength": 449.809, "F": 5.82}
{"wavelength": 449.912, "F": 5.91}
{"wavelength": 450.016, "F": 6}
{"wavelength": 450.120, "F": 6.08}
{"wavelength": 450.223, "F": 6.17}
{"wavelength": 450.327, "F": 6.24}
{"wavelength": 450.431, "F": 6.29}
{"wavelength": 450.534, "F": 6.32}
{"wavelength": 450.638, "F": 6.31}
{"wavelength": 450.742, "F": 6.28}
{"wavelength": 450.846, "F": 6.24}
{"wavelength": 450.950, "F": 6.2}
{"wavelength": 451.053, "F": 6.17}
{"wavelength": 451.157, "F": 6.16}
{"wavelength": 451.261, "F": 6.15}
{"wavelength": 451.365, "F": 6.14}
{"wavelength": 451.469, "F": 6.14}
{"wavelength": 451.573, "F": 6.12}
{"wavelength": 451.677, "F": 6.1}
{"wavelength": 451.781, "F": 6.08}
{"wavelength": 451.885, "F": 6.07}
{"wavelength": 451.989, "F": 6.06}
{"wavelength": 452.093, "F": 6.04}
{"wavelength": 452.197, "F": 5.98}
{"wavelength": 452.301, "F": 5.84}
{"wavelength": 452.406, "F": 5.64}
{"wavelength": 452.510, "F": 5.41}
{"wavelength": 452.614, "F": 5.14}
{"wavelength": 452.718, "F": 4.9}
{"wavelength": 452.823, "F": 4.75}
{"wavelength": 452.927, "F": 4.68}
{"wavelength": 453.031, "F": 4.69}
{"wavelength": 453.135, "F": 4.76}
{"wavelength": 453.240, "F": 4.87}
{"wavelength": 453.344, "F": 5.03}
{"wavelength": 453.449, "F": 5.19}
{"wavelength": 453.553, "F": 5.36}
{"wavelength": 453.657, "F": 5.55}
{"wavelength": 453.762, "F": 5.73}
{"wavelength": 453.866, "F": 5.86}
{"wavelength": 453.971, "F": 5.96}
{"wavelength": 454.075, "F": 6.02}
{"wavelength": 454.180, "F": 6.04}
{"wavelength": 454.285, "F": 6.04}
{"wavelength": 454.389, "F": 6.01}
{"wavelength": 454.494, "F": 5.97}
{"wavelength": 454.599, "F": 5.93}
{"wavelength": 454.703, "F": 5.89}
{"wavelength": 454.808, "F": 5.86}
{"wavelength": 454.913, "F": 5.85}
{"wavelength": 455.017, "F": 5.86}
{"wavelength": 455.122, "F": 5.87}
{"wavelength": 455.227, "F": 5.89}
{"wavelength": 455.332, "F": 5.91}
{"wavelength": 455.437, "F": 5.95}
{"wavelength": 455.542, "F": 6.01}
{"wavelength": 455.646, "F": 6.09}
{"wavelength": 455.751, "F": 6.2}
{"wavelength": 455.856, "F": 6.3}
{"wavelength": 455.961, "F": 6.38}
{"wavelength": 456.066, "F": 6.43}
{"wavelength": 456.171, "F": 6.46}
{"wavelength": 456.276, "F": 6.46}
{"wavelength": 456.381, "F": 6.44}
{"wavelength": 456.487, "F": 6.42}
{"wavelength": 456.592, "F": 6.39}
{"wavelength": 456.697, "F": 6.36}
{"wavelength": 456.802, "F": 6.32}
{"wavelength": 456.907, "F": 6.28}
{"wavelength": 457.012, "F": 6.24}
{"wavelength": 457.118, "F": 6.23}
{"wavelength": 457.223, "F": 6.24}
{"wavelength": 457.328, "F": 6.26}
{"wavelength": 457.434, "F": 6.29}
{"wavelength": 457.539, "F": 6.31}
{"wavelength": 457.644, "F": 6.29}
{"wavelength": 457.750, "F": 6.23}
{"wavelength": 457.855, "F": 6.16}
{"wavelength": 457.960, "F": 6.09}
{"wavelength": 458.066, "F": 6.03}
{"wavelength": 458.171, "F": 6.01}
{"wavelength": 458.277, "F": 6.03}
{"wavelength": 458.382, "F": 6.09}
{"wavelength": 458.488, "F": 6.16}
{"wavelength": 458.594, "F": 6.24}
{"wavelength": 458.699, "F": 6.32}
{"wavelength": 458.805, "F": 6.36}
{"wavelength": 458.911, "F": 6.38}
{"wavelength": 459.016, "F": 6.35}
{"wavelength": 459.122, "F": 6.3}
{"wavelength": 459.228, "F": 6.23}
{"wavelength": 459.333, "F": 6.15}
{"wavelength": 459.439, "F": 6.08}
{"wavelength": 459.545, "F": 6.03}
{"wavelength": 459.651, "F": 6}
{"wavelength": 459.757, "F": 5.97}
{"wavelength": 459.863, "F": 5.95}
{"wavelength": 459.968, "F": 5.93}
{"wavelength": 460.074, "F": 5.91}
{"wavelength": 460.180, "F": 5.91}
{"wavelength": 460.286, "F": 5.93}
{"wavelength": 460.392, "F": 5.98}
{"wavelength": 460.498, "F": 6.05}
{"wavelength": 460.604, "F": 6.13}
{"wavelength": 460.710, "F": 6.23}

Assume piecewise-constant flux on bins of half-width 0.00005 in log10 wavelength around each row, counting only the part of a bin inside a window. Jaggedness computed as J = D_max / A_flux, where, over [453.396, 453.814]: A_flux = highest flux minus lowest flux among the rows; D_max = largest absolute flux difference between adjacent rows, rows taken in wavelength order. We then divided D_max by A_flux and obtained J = 0.35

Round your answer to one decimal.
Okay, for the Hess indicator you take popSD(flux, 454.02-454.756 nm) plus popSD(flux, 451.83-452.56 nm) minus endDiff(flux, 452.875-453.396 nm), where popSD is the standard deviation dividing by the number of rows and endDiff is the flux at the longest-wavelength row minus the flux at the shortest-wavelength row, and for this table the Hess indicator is -0.1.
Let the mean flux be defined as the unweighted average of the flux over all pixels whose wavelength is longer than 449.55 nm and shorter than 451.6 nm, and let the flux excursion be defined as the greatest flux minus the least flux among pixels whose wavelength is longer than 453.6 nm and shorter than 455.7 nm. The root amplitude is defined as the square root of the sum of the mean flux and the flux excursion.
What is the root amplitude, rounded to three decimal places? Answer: 2.578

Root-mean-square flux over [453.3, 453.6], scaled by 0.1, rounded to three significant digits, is 0.520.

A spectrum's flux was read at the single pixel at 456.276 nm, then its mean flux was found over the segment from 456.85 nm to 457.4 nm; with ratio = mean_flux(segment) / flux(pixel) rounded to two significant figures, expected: 0.97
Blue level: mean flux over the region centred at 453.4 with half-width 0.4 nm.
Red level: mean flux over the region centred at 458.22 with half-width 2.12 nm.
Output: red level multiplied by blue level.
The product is 31.9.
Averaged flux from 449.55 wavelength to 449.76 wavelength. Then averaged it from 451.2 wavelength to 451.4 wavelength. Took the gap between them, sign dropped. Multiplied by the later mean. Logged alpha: 2.7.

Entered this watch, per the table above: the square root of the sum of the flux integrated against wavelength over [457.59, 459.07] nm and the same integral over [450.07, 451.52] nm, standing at 4.26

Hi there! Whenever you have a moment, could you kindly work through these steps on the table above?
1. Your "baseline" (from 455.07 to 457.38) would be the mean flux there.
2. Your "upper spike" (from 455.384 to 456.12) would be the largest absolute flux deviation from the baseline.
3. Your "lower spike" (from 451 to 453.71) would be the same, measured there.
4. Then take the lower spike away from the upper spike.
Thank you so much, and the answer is -1.3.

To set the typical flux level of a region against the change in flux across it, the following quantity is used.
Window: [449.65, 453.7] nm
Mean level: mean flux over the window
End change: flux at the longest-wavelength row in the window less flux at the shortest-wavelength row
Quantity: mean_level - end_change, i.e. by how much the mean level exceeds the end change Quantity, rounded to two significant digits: 5.9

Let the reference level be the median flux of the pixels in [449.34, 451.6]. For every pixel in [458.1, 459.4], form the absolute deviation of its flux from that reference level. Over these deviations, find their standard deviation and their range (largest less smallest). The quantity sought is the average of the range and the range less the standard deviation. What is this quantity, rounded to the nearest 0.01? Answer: 0.19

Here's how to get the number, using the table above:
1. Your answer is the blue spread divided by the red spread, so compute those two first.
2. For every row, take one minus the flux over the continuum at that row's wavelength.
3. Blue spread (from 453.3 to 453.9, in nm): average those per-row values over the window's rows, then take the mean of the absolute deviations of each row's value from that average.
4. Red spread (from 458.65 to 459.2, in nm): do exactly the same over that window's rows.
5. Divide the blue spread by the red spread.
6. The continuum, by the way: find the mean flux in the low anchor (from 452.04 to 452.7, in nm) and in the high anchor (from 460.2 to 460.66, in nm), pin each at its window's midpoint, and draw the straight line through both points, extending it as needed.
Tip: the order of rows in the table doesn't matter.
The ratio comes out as 10.3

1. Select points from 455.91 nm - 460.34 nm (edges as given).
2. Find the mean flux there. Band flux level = 6.21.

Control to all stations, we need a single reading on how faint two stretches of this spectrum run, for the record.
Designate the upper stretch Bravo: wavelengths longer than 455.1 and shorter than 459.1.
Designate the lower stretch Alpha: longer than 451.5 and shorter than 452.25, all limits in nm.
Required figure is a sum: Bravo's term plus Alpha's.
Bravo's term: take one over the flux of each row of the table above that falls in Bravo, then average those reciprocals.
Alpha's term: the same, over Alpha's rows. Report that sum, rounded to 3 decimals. 0.326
